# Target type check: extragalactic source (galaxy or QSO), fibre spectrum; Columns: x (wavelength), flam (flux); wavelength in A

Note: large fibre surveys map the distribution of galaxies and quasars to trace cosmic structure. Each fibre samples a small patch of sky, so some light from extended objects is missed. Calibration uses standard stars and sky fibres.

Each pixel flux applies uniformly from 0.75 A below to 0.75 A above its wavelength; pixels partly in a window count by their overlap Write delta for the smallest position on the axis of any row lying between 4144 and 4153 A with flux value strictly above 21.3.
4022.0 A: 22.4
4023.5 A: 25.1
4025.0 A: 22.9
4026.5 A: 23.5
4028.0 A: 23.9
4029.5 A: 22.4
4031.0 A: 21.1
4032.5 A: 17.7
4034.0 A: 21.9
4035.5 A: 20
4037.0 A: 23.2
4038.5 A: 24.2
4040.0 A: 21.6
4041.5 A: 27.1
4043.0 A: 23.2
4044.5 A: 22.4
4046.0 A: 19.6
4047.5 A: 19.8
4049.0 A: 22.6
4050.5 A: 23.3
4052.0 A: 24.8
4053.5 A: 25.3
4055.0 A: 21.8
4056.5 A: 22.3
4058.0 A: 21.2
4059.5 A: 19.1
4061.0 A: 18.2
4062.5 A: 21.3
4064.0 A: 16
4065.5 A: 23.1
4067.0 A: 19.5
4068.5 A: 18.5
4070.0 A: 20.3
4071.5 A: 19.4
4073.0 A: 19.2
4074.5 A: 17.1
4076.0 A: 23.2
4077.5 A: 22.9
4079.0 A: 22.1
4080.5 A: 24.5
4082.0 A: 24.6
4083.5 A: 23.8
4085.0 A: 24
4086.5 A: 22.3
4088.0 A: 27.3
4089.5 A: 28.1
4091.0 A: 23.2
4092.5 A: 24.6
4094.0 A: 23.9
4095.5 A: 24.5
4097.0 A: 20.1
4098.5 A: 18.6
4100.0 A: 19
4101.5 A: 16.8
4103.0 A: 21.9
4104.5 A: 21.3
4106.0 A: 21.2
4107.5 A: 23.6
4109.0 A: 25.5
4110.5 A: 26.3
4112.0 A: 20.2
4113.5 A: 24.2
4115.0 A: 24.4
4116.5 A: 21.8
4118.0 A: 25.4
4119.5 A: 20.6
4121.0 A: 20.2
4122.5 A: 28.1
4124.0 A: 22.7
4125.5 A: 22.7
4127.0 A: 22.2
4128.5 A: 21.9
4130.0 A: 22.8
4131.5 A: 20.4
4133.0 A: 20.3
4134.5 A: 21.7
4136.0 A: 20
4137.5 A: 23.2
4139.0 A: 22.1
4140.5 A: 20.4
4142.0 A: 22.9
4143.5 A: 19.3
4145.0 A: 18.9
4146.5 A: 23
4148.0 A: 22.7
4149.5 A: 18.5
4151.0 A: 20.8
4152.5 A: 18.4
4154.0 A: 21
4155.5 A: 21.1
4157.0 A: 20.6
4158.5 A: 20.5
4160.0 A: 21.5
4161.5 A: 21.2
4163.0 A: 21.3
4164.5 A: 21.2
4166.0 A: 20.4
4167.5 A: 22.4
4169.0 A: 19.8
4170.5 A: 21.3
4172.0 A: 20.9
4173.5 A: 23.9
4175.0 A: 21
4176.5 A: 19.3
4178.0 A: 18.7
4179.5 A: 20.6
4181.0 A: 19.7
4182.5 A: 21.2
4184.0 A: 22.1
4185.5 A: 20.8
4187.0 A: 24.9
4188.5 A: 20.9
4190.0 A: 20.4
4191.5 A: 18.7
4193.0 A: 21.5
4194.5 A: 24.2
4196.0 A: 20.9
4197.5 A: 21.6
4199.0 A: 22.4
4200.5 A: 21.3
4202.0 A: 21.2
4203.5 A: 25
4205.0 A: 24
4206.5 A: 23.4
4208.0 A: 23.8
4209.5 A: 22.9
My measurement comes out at 4146.5 A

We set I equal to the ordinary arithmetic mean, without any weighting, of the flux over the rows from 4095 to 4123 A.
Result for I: 22.3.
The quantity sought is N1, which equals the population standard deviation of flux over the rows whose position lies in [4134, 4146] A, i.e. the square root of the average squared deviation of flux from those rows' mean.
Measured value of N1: 1.5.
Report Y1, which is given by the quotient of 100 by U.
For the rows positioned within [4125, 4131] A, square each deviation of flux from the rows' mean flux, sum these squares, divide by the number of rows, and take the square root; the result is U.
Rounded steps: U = 0.4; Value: 272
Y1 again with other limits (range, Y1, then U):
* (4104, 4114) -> 46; 2.2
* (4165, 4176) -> 79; 1.3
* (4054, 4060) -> 82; 1.2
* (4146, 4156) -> 60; 1.7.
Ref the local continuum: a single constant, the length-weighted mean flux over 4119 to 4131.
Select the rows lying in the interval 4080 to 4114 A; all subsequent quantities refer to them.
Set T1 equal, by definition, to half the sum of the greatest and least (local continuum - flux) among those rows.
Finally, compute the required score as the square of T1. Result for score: 0.0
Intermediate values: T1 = 0.2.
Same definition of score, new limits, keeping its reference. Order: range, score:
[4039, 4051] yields 0.5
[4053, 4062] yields 0.8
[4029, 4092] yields 0.4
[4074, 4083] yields 3.2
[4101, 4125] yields 0.0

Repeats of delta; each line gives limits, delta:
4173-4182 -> 4173.5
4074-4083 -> 4076.0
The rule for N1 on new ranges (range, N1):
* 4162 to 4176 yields 1.1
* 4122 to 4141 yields 2.0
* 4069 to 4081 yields 2.3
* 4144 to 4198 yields 1.5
